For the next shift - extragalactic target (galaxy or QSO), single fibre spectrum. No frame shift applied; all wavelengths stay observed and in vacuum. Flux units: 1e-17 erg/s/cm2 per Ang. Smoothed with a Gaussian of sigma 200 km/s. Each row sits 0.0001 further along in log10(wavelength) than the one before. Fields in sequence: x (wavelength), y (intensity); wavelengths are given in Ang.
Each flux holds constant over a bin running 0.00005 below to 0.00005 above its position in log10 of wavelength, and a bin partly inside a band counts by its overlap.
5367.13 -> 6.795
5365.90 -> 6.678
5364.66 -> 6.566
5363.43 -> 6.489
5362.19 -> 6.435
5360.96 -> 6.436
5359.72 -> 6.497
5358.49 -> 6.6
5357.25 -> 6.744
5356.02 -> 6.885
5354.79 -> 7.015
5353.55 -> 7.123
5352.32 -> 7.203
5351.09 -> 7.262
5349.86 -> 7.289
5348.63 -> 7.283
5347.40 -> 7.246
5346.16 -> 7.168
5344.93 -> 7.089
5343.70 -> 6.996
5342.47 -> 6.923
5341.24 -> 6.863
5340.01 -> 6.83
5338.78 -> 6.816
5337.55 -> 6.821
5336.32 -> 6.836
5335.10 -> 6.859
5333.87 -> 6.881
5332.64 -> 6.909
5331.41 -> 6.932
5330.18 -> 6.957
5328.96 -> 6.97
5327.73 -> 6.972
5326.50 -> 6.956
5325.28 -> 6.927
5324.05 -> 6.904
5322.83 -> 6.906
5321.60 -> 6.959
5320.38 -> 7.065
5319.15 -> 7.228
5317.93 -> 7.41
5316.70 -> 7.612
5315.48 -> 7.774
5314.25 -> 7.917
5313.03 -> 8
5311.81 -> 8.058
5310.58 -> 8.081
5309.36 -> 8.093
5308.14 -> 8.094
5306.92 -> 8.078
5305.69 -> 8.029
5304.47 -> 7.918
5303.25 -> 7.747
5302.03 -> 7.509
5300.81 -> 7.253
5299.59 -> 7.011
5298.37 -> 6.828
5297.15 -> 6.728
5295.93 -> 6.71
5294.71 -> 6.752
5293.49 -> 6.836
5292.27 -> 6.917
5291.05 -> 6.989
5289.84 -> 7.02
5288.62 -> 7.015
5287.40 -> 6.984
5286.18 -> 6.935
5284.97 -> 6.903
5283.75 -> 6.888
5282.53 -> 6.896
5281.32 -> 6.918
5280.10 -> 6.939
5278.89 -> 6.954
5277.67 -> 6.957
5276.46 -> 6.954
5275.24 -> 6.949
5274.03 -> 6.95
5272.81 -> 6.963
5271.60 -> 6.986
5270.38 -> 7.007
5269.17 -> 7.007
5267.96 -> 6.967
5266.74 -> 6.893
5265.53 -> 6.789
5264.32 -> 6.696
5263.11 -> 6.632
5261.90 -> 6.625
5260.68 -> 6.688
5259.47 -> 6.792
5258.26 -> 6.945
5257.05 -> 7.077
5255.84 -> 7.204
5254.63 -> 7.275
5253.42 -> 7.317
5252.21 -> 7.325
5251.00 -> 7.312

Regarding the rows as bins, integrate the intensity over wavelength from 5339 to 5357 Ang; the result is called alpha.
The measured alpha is 127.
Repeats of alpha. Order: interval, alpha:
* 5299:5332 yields 246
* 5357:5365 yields 52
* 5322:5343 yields 145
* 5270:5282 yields 83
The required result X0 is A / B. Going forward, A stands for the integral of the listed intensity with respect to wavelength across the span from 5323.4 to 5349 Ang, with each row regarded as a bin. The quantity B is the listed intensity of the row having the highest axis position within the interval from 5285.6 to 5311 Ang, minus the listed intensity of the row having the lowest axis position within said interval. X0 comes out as 155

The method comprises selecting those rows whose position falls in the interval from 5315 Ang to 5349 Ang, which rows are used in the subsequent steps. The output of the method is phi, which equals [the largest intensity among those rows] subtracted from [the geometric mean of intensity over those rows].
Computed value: -0.7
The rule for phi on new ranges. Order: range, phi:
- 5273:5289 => -0.1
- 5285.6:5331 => -0.8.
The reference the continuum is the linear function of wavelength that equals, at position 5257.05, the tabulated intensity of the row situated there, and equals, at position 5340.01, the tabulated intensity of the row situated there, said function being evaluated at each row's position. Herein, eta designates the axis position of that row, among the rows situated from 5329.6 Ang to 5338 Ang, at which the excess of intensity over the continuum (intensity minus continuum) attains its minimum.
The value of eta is 5337.55 Ang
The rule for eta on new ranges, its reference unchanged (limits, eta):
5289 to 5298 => 5295.93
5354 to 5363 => 5360.96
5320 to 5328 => 5322.83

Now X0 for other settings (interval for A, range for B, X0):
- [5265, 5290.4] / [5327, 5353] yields 764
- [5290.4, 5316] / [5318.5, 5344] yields -827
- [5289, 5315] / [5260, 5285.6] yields 901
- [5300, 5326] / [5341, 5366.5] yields -1067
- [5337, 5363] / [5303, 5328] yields -232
